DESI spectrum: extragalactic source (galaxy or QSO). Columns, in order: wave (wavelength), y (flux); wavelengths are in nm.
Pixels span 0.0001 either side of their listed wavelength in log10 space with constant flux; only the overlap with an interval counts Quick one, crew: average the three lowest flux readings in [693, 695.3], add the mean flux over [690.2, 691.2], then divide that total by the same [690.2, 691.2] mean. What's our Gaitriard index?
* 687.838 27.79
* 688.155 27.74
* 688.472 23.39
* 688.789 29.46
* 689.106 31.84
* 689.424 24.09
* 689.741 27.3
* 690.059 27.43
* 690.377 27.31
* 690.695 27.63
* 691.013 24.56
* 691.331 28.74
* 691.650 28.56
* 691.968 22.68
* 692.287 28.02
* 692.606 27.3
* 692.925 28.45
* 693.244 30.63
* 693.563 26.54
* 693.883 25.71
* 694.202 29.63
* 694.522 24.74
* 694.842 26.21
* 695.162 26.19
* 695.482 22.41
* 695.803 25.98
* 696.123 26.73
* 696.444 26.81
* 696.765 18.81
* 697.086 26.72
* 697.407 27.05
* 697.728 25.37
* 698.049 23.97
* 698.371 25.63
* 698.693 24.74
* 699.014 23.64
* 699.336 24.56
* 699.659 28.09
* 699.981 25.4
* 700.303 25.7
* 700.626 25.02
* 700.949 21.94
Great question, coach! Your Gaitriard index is 1.96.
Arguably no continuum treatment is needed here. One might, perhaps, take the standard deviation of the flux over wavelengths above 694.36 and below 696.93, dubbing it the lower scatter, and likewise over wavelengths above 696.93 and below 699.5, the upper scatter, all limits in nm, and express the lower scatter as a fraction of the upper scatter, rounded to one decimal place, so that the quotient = 2.3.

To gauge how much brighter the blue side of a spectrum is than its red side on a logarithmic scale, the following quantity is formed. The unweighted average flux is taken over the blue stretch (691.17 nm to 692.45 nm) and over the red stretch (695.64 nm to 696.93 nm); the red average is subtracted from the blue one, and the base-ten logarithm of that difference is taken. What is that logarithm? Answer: 0.38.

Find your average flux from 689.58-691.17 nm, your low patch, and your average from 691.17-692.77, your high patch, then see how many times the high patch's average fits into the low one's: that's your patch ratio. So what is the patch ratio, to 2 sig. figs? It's 0.99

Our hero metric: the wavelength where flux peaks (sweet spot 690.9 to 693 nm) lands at 691.331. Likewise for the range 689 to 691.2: 689.106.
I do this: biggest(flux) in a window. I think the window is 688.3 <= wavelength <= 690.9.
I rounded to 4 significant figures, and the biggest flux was 31.84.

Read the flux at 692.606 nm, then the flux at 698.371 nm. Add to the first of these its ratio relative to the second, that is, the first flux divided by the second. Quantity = 28.4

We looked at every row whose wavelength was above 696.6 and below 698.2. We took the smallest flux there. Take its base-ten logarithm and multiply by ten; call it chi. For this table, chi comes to 12.7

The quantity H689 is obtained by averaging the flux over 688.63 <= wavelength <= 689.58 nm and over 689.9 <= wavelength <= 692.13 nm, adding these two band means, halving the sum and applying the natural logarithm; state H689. 3.32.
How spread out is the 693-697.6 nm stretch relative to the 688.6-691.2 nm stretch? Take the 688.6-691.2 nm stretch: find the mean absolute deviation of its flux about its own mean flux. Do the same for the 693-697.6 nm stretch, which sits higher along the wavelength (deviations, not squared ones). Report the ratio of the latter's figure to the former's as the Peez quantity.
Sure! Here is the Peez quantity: 1.08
